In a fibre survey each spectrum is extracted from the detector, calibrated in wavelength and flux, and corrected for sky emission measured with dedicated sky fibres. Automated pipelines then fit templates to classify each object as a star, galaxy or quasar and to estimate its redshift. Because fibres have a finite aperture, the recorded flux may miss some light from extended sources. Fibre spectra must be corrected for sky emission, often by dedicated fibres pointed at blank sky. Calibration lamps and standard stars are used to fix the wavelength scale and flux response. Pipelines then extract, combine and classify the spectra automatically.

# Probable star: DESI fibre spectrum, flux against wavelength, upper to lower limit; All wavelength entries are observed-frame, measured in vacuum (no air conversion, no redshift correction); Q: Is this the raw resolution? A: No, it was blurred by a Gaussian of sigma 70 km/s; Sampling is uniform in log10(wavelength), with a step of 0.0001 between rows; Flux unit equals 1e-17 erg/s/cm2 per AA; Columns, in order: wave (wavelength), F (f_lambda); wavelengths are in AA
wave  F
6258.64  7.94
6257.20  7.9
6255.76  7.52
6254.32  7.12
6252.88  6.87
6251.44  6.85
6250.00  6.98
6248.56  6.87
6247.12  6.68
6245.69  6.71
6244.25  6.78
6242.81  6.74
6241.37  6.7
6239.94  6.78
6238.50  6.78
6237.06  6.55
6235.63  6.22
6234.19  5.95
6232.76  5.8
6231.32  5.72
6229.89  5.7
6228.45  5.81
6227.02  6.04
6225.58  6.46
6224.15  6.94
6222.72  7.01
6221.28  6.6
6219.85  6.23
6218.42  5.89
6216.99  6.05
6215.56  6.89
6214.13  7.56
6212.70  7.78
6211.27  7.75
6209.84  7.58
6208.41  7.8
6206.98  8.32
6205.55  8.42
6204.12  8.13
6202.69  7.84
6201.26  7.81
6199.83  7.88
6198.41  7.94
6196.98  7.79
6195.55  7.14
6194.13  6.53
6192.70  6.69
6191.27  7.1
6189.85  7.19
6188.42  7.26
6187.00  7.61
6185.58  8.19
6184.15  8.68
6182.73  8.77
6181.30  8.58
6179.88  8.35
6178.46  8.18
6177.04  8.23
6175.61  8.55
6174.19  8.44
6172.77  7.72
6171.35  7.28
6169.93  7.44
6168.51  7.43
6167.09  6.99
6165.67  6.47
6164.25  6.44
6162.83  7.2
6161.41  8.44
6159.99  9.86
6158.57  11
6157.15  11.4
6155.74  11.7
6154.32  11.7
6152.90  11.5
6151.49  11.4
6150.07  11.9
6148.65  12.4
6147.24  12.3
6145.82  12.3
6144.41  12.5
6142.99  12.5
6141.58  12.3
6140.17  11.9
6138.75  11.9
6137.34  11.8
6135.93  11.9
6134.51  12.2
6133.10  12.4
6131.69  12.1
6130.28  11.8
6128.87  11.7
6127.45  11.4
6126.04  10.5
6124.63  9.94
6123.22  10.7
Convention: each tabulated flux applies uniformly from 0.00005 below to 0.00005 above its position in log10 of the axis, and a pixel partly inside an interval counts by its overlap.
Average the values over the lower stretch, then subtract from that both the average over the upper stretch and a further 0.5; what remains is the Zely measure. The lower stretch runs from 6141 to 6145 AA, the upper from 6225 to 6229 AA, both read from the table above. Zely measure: 5.8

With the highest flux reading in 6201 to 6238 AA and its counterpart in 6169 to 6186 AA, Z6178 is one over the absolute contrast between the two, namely 2.9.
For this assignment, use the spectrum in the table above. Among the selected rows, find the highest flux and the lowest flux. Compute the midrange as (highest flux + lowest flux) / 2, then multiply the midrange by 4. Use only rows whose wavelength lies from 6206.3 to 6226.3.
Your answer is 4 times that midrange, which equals 28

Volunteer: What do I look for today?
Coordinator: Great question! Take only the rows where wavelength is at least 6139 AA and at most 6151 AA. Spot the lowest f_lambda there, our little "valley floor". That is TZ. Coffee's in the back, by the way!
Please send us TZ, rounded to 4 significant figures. 11.90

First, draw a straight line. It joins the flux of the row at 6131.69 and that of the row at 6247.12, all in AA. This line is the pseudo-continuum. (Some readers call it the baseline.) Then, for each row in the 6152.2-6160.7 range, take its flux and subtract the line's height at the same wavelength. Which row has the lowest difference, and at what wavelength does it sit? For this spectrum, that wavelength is 6159.99 AA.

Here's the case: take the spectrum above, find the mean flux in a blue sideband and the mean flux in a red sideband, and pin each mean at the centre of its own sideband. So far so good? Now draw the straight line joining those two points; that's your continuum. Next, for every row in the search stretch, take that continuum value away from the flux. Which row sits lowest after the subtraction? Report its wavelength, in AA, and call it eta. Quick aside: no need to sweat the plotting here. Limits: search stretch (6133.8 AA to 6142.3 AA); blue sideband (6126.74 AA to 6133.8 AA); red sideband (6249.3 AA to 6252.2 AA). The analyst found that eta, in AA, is 6137.34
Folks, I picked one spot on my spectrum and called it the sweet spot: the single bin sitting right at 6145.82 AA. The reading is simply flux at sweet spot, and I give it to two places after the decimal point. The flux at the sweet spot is 12.30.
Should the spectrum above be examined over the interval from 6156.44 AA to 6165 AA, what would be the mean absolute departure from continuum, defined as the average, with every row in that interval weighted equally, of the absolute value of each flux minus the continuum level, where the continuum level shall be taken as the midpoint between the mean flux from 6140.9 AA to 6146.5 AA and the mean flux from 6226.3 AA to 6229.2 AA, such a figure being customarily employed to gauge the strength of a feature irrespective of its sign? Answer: 1.7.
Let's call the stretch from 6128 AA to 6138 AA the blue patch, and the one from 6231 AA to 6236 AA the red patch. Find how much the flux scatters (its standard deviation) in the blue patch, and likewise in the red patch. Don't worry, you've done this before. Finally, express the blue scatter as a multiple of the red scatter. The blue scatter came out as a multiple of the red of 1.2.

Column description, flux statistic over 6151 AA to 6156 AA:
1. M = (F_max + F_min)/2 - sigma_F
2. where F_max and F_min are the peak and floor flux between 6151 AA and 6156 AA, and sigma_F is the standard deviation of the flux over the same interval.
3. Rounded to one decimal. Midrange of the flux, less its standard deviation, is 11.4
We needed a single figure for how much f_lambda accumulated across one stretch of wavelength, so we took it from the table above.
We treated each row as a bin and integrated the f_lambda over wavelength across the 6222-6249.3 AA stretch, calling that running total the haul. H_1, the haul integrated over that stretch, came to 176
